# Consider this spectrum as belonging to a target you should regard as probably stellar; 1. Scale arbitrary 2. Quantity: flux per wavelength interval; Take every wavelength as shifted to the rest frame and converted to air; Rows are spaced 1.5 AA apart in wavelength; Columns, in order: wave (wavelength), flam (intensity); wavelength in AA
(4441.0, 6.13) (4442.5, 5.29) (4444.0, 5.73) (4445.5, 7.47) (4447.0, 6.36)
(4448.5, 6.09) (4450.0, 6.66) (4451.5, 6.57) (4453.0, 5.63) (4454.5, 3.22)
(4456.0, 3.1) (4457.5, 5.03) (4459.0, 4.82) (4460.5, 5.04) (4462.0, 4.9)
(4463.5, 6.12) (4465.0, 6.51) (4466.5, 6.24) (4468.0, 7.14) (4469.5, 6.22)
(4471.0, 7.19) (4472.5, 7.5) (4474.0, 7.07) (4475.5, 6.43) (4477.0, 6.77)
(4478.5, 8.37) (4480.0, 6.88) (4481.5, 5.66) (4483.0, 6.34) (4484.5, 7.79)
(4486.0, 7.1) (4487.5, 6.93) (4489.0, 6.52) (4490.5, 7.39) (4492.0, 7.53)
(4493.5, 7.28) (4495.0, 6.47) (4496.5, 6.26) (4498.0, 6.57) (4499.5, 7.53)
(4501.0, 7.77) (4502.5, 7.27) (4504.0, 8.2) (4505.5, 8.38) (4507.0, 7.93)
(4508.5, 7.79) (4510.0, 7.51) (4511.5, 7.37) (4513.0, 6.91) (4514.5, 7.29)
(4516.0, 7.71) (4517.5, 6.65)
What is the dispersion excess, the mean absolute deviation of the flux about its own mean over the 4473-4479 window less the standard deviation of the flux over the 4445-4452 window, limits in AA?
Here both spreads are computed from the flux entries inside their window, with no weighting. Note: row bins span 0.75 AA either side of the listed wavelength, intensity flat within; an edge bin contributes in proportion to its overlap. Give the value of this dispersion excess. 0.1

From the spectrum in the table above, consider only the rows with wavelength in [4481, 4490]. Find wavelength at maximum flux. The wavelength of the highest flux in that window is 4484.5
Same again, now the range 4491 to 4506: 4505.5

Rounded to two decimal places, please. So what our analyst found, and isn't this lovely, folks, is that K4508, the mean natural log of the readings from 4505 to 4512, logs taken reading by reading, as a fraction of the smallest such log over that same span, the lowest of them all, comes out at 1.03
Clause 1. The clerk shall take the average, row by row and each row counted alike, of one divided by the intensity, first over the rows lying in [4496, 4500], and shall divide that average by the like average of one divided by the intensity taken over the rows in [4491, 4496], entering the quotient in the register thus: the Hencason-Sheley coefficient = 1.0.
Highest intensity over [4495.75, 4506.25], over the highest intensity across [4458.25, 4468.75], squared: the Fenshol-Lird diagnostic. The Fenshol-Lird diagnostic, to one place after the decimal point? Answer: 1.4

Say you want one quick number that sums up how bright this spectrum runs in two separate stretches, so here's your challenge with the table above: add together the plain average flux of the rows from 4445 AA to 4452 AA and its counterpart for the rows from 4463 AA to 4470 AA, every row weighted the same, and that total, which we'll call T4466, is 13.1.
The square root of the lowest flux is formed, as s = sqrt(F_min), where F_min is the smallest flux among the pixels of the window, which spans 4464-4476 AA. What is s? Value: 2.5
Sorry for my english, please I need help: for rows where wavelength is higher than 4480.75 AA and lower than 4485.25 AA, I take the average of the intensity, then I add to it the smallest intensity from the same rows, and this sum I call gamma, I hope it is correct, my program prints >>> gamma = 12.3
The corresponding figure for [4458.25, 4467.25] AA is 10.4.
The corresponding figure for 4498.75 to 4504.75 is 15.0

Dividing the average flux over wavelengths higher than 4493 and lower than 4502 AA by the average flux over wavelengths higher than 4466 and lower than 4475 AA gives 1.01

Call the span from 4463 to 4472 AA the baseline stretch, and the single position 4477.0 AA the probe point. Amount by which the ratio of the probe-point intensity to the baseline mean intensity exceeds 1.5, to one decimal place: -0.5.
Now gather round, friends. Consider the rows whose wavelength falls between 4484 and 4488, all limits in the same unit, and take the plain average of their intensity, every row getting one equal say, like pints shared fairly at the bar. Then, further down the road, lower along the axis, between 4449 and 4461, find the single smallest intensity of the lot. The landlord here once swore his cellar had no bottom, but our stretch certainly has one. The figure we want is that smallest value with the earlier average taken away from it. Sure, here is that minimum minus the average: -4.2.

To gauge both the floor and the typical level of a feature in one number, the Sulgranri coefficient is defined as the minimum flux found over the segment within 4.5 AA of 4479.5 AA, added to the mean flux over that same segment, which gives 12.4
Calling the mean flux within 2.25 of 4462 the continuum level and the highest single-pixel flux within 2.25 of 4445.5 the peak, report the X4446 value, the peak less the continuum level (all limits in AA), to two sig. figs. 2.1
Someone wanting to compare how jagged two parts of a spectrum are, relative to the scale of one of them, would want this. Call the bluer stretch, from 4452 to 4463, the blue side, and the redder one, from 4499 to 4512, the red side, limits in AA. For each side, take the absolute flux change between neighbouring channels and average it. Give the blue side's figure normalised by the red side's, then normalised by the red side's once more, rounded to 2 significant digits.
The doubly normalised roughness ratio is 6.6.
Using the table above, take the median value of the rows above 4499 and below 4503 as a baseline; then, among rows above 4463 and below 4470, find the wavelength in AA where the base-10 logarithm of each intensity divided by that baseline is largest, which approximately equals 4468.0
